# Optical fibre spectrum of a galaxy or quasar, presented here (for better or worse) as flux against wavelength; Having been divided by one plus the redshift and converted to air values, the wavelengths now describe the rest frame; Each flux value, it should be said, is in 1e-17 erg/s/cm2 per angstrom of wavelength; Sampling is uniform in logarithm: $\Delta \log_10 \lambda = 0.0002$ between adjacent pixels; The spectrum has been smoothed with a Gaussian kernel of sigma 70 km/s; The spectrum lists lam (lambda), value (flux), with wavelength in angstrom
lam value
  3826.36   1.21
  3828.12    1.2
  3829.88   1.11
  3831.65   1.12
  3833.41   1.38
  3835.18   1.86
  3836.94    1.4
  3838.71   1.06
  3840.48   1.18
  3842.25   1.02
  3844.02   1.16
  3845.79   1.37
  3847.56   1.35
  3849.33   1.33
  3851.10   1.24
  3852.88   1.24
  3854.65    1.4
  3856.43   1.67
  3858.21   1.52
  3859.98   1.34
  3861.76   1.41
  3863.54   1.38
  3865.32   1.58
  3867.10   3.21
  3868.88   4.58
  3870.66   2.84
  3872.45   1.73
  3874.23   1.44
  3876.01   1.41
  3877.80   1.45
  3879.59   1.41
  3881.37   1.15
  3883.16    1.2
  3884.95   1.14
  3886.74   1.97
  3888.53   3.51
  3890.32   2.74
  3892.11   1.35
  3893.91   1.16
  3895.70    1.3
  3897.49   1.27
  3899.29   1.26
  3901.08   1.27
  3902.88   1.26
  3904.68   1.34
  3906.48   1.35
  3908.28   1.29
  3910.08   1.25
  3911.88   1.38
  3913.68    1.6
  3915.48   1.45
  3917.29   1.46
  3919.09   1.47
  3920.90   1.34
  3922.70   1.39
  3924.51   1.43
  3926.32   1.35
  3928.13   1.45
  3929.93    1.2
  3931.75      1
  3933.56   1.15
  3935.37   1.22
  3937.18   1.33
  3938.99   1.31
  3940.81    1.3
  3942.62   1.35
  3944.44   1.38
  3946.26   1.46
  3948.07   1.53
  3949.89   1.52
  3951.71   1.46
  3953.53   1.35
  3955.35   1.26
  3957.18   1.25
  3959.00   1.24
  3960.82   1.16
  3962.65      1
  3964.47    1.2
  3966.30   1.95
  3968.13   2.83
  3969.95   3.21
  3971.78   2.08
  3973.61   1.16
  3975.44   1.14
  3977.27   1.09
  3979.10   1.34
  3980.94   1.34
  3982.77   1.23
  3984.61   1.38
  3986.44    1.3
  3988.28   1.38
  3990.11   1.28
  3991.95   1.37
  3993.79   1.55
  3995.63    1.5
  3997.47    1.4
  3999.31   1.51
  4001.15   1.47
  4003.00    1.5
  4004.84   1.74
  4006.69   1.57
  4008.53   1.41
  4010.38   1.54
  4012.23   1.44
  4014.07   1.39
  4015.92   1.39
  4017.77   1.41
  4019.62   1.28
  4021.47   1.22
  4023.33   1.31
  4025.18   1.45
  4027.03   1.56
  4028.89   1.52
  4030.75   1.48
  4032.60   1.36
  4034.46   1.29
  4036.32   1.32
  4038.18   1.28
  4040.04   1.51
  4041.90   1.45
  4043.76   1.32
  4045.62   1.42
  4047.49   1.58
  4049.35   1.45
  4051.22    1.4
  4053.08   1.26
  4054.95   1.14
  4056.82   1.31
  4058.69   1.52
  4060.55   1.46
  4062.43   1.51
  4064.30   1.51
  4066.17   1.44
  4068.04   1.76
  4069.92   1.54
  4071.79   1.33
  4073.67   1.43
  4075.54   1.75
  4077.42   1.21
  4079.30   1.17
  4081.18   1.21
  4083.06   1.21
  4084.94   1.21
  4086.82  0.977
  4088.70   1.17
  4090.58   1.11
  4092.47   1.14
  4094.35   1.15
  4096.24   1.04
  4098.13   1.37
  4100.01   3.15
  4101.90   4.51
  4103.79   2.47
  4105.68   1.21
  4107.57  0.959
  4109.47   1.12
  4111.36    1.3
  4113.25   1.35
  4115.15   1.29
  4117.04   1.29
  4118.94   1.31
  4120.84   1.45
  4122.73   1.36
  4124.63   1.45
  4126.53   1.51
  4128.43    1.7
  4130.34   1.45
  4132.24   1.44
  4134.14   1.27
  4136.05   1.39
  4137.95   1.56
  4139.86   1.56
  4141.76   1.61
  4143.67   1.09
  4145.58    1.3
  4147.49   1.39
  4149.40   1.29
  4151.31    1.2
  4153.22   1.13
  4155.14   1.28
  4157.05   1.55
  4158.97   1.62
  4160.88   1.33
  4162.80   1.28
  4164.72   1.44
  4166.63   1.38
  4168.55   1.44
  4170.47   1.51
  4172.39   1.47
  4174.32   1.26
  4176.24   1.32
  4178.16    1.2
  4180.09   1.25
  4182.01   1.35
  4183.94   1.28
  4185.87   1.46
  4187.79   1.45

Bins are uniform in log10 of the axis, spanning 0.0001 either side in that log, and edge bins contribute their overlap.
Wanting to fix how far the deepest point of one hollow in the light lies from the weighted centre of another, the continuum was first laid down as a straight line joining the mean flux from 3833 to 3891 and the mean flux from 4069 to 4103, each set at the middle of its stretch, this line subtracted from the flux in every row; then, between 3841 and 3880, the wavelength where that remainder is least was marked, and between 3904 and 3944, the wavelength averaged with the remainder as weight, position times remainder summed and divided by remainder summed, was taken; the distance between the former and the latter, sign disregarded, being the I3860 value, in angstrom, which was 82.7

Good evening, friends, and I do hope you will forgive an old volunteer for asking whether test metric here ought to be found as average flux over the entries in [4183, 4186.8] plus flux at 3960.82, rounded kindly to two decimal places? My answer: 2.53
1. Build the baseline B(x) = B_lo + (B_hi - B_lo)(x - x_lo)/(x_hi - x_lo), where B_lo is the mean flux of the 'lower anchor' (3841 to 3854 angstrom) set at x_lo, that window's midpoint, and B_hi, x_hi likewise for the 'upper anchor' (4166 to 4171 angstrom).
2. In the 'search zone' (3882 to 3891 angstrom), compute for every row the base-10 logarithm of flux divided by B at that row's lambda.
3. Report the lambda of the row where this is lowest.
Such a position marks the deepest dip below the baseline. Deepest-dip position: 3884.95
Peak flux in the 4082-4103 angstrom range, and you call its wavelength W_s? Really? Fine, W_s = 4101.90 angstrom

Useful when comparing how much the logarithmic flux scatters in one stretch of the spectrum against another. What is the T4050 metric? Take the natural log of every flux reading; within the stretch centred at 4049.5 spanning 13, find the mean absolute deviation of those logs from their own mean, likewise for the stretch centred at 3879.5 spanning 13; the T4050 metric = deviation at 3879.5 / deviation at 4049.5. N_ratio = 1.2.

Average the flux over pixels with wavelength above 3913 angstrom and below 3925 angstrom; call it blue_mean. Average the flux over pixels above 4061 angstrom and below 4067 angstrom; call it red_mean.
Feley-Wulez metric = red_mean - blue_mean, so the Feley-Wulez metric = 0.04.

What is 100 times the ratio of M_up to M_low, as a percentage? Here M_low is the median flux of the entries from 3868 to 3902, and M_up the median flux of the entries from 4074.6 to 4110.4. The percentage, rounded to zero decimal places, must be 86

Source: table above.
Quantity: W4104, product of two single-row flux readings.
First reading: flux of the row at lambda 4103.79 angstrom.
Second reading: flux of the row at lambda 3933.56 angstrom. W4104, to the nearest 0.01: 2.84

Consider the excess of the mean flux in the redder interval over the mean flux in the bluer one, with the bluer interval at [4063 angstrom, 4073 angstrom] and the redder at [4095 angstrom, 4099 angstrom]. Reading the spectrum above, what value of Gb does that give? -0.3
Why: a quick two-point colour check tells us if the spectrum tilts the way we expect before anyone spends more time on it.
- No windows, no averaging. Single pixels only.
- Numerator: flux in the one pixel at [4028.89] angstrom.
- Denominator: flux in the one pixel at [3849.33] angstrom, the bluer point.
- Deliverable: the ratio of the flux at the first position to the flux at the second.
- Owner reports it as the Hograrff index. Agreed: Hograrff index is 1.14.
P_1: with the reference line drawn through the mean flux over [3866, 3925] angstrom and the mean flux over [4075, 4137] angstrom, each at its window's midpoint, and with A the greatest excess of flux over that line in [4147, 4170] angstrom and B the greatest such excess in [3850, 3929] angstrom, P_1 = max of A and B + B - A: 5.6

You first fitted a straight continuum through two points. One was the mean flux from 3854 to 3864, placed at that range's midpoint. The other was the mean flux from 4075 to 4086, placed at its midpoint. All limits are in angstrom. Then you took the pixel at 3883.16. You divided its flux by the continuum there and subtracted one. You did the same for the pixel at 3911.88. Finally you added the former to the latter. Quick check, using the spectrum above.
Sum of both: -0.19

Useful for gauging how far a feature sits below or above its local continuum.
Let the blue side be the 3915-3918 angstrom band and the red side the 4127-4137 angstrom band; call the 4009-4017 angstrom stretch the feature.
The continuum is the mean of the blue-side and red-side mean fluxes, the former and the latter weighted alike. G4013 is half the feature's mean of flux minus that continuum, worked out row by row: -0.01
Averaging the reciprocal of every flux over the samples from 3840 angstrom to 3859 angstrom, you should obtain 0.77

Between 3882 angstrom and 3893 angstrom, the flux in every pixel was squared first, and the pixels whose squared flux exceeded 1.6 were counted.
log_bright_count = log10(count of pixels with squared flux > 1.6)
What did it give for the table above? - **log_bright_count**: 0.6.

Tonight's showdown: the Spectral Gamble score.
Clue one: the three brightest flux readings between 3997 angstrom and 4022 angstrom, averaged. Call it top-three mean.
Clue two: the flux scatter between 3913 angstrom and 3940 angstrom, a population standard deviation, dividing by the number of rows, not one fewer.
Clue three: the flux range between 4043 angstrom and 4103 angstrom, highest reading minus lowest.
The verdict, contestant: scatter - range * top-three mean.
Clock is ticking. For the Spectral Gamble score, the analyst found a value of -5.6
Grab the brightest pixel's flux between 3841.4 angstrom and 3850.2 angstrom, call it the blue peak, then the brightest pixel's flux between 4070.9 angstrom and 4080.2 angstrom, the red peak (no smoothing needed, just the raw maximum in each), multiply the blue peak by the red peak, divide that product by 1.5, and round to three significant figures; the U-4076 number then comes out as 1.60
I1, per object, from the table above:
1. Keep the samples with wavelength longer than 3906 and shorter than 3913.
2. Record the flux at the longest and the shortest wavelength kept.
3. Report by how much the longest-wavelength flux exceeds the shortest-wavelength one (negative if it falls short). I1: 0.03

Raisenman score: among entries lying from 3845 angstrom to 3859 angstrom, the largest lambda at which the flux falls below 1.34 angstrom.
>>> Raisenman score 3852.88 angstrom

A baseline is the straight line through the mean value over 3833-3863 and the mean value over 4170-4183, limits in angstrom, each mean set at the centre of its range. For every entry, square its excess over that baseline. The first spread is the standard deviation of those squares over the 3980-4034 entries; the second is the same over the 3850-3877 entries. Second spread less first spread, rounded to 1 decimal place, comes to 2.7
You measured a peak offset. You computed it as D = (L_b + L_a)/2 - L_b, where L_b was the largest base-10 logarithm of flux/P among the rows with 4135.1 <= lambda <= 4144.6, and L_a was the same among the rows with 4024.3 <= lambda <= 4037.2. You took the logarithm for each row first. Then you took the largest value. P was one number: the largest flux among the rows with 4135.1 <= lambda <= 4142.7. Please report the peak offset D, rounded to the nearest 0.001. -0.007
